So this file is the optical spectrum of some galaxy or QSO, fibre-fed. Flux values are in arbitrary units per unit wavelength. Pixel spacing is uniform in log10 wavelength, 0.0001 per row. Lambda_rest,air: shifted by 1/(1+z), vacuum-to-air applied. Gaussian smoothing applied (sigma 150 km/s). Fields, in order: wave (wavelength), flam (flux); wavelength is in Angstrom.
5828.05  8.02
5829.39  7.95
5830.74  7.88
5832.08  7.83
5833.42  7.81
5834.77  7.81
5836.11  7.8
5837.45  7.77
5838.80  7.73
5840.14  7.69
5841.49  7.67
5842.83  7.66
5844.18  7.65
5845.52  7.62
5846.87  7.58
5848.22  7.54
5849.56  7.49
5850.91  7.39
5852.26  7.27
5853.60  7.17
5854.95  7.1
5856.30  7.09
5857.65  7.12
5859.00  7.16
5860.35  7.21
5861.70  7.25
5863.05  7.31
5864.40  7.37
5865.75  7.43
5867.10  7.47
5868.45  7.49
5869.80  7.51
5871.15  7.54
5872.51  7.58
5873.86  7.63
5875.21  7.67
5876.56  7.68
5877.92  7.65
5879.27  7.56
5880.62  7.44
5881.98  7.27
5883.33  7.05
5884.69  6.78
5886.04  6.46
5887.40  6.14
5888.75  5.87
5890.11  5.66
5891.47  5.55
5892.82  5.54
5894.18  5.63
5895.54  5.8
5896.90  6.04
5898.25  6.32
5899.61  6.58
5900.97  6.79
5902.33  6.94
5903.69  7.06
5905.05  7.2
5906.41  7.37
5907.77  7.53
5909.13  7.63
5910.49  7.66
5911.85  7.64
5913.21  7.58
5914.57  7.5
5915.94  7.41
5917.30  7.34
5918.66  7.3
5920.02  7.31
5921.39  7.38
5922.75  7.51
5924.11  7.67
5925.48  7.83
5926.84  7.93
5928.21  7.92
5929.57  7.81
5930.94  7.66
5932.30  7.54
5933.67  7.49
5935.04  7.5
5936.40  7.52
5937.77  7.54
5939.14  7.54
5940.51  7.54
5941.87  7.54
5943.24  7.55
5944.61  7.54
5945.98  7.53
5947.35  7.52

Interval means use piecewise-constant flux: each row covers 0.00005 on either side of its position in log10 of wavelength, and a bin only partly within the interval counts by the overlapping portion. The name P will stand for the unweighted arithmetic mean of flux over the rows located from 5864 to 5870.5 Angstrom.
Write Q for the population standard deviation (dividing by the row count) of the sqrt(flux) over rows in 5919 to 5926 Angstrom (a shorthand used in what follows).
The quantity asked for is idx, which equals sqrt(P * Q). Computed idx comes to 0.51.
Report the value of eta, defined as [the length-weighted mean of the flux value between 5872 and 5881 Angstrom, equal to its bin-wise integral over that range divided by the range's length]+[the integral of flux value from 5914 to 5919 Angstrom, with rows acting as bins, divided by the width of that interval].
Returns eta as 15.0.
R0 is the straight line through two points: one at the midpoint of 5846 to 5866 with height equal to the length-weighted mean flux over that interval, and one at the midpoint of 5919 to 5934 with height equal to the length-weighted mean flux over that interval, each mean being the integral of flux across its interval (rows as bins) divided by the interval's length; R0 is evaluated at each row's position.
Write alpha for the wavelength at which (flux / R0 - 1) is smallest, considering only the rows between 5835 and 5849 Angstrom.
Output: 5848.22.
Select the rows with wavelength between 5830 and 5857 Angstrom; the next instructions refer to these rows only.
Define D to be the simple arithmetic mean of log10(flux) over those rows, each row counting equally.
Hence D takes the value 0.879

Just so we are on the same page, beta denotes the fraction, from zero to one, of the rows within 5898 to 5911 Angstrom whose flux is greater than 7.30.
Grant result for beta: 0.4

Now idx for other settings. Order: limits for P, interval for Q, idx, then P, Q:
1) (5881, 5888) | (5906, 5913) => 0.36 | 6.74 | 0.020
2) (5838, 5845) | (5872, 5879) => 0.22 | 7.68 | 0.006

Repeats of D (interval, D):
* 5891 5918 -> 0.833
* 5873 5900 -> 0.817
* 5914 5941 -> 0.879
